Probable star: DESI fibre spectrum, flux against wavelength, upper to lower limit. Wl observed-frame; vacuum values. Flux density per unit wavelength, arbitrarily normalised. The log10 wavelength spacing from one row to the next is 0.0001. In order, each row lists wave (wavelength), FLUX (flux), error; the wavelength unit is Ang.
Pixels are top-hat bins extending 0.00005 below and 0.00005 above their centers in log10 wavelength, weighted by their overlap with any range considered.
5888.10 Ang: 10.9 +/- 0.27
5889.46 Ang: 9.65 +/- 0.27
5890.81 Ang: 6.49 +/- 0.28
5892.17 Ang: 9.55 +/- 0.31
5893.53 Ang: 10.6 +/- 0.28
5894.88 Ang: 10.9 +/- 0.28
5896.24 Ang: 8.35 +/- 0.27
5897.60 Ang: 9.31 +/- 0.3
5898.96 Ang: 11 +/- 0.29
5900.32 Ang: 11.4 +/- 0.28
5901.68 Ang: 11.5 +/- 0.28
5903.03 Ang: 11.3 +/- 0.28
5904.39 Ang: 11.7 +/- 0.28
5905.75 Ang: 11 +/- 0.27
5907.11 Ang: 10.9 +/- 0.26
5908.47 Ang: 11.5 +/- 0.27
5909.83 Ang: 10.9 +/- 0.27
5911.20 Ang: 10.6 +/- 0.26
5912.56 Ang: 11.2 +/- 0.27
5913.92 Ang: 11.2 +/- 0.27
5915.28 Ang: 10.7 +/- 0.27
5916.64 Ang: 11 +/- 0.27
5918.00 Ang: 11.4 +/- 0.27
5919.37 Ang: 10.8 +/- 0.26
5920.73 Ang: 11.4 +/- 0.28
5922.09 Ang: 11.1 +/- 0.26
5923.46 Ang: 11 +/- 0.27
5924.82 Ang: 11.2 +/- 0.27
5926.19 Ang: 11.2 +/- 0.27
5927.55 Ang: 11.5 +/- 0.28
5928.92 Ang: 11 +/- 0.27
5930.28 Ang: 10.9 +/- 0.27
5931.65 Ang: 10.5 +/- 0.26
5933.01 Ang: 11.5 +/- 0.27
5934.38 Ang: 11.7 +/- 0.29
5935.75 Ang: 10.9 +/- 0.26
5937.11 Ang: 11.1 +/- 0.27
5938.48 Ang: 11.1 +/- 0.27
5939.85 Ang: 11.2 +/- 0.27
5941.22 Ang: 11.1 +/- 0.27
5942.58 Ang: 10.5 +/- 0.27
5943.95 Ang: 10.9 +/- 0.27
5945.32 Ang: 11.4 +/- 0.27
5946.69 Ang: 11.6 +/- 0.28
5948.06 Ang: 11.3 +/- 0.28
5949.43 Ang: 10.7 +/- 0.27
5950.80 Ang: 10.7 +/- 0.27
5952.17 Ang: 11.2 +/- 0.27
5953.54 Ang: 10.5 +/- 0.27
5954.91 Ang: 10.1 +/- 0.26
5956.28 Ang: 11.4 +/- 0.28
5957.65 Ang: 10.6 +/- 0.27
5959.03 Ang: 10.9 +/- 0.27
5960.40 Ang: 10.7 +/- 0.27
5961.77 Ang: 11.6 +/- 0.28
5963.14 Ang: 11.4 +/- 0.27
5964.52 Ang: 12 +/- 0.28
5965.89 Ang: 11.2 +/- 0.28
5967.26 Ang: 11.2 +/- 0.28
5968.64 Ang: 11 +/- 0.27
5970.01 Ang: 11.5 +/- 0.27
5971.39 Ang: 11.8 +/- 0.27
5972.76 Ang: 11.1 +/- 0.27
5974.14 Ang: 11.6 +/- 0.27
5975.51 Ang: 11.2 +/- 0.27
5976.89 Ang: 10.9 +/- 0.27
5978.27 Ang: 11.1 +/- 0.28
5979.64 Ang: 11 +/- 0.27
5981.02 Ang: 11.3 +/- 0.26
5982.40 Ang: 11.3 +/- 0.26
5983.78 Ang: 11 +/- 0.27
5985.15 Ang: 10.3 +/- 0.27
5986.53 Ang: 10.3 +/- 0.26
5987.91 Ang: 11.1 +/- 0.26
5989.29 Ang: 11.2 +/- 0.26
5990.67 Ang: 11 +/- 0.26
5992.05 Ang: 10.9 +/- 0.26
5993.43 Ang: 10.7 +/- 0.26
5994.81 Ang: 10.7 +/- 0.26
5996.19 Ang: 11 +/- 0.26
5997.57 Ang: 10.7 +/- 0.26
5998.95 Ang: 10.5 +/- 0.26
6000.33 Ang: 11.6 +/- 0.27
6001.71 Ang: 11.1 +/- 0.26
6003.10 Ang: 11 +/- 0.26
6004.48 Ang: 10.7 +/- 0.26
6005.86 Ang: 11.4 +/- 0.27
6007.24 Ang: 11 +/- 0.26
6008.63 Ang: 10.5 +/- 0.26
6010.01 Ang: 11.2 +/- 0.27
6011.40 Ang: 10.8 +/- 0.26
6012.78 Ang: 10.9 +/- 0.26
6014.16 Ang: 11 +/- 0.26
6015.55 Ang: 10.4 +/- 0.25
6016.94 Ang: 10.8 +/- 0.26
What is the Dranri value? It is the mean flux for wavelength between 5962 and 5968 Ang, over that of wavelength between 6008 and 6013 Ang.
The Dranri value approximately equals 1.06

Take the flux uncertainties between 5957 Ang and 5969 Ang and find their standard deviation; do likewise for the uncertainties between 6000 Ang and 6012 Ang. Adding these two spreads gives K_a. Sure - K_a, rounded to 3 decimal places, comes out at 0.010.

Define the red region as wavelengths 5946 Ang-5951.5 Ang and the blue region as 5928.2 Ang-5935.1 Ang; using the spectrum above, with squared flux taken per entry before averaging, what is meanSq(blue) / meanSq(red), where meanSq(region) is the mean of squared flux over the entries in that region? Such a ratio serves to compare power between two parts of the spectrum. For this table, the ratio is 1.01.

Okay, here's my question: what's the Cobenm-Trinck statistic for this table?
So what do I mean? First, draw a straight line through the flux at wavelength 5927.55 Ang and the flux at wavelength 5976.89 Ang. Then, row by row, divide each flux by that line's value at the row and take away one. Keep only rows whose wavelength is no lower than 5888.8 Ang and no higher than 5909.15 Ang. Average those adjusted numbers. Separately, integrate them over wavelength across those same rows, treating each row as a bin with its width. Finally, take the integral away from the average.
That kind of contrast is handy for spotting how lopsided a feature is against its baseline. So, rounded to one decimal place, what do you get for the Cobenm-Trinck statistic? 2.4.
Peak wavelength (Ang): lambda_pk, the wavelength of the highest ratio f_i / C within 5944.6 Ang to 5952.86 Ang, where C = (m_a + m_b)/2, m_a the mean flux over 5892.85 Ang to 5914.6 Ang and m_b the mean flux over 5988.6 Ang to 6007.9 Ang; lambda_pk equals 5946.69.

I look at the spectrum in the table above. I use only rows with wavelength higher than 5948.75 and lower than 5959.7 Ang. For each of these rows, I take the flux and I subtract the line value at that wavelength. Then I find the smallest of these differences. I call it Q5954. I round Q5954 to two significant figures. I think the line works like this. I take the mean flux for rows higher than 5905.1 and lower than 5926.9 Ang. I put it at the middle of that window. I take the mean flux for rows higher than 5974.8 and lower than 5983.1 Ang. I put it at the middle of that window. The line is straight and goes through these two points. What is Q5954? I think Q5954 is -1.0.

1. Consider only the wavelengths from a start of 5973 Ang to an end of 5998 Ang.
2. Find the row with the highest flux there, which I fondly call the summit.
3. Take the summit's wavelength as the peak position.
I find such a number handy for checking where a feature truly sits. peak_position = 5974.14 Ang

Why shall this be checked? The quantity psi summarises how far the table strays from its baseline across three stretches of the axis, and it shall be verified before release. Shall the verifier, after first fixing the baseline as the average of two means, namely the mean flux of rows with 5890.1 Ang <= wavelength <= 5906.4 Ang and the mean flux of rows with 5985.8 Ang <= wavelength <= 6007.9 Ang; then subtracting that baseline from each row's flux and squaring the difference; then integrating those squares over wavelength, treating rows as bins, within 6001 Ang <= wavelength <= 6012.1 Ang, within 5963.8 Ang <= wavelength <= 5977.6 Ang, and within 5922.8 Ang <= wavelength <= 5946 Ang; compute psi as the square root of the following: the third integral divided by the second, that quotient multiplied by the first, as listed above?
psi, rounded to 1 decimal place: 1.4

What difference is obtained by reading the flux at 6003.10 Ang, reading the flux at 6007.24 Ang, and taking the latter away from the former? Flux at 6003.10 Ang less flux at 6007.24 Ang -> 0.0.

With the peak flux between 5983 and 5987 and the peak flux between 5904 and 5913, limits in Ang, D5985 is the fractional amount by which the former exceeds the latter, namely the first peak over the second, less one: -0.060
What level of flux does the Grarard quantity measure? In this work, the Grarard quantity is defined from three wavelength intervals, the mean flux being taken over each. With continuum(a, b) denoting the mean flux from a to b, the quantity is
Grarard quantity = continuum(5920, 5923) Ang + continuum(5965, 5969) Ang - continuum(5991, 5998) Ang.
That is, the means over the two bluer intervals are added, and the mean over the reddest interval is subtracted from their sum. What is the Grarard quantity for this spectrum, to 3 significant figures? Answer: 11.6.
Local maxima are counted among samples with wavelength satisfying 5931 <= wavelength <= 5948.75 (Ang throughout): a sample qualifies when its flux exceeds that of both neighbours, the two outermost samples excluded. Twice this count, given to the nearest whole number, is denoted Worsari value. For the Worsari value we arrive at 6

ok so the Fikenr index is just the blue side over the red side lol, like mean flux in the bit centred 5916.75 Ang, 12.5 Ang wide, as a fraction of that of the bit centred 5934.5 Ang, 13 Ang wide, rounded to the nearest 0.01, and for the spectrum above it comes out 0.99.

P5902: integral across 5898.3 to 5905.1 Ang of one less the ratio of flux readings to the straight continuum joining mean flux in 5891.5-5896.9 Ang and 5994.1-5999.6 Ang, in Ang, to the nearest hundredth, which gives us -1.00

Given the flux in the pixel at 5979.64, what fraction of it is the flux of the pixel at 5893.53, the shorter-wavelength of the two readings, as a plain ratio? 0.96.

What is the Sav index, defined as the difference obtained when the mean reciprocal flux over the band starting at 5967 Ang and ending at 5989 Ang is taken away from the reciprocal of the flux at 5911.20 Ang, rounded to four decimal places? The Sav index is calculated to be 0.0042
